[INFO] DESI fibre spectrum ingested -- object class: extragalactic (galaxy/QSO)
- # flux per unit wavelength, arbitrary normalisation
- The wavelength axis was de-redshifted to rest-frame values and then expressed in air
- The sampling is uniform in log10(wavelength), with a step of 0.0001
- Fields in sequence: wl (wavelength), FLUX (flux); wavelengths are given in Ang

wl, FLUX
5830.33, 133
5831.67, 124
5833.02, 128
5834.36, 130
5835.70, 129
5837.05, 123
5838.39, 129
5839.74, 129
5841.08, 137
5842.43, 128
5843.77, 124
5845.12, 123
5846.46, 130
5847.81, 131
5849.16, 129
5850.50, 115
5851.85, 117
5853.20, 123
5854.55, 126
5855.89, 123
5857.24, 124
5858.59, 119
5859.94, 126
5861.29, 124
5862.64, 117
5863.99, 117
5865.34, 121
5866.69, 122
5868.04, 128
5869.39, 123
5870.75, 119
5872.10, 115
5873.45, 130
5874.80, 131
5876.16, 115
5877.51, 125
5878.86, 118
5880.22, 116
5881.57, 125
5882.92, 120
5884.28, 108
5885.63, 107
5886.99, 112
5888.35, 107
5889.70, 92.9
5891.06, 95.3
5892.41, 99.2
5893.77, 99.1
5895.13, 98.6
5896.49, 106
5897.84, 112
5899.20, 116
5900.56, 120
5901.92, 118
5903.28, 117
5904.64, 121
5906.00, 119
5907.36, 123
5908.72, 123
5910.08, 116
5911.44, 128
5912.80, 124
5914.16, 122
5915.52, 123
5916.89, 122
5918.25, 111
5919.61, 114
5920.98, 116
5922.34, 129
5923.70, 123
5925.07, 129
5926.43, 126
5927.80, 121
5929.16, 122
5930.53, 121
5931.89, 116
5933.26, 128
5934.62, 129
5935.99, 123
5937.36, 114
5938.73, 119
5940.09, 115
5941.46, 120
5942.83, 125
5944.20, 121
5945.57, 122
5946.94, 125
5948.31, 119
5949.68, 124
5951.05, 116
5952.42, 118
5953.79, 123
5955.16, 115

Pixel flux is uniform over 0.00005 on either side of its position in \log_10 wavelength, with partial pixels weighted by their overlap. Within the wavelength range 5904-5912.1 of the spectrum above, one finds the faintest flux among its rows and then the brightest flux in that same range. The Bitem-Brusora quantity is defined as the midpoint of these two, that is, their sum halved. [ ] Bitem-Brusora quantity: 122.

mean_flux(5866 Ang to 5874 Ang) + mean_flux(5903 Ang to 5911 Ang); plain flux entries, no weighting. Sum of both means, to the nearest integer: 243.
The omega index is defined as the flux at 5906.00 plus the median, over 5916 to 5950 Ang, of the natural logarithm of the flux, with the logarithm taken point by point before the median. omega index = 124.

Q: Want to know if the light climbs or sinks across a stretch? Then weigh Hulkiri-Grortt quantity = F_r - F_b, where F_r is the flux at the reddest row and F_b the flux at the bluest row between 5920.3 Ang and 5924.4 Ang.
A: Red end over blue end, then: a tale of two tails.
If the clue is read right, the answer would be 7.0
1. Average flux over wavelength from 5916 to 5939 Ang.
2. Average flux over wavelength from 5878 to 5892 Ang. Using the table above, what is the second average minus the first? -11.2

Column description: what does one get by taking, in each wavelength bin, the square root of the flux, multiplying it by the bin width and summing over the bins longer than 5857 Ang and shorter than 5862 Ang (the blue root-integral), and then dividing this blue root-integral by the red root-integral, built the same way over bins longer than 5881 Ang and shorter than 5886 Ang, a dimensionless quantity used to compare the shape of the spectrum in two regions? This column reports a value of 1.03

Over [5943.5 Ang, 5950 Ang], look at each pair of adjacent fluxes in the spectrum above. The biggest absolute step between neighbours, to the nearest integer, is 6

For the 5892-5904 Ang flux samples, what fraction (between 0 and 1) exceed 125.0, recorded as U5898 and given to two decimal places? 0.00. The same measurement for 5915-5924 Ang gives 0.14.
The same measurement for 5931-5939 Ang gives 0.33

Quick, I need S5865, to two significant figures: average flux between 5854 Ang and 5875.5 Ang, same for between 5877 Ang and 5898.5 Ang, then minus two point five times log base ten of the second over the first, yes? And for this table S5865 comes 0.13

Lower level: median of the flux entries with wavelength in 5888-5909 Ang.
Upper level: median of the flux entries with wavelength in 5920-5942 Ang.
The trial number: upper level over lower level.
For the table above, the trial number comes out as 1.07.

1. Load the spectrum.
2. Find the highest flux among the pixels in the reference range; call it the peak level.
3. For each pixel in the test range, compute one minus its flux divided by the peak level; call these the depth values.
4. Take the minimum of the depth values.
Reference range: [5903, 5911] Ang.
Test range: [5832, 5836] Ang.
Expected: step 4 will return -0.057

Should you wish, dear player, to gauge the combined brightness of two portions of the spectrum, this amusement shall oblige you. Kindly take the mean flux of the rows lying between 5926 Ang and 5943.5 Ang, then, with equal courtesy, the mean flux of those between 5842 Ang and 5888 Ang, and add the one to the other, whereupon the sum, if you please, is 243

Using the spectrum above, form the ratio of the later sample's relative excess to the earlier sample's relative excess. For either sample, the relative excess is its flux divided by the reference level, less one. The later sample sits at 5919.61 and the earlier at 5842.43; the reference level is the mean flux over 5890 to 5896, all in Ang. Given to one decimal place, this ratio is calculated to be 0.5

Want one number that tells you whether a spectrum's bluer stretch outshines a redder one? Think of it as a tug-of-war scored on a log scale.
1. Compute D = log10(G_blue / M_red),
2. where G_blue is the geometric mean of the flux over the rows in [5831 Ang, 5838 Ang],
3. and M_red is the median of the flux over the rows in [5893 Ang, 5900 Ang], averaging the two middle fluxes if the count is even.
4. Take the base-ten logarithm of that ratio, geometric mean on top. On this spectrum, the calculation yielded 0.08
